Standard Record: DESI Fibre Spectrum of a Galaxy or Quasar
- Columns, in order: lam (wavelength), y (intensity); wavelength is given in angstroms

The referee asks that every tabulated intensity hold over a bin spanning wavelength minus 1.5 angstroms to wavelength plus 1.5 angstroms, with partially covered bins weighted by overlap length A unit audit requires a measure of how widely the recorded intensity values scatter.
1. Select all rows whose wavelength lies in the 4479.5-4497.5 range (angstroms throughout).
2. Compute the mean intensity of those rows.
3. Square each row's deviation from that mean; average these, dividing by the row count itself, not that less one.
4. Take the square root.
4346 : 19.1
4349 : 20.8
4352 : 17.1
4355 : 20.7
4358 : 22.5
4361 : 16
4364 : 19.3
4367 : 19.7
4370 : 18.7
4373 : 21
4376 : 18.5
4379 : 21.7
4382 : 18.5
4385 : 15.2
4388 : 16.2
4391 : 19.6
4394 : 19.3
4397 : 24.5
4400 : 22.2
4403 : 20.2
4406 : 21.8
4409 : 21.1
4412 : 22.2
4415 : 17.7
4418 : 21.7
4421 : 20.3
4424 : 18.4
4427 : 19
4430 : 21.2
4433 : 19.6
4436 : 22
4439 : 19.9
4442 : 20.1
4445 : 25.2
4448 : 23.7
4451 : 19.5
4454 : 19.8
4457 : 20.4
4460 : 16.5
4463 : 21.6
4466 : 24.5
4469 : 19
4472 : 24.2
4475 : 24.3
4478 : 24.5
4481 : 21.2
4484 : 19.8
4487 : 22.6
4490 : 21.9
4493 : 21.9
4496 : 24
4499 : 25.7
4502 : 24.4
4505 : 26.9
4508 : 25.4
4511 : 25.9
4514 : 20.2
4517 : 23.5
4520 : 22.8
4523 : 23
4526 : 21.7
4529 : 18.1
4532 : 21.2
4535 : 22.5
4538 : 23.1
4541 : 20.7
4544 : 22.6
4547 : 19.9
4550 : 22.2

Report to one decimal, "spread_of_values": 1.3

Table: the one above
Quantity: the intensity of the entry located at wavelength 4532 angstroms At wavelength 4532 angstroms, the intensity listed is 21.2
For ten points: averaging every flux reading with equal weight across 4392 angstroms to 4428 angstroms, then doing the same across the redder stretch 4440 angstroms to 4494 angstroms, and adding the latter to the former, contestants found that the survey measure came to 42.4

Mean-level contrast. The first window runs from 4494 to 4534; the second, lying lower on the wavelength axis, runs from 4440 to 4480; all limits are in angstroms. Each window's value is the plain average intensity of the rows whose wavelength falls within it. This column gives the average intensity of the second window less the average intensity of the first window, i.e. -1.5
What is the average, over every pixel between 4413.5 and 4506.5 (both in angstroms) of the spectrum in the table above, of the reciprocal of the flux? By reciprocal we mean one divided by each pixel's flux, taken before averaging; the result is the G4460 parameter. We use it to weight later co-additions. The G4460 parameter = 0.047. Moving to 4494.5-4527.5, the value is 0.042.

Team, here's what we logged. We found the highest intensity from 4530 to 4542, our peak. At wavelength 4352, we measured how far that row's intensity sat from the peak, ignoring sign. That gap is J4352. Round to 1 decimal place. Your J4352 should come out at 6.0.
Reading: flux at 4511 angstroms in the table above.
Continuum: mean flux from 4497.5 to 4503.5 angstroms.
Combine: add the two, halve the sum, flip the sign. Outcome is -25.5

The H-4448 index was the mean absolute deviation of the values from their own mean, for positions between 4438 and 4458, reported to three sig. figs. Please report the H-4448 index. 1.84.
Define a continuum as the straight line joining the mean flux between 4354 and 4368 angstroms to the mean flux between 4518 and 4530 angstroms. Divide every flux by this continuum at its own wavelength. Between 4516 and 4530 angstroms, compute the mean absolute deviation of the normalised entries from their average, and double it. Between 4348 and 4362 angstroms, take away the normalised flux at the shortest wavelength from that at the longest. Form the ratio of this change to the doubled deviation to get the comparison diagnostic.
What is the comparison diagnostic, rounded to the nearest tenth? -1.7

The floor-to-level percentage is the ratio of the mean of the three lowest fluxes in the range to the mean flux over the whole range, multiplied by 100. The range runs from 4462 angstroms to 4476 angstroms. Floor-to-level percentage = 95.1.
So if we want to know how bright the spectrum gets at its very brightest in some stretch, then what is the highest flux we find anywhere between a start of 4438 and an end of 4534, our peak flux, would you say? 26.9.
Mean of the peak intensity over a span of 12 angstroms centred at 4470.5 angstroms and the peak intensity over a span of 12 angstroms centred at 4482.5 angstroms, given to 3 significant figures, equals 24.5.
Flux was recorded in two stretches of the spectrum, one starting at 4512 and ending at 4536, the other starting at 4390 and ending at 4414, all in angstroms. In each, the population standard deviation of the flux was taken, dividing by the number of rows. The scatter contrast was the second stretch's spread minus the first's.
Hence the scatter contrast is -0.076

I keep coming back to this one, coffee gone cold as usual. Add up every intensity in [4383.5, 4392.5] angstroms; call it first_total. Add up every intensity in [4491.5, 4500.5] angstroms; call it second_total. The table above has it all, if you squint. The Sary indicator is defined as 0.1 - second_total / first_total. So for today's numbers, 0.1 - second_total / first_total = -1.30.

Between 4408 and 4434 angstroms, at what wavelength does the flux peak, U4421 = 4412 angstroms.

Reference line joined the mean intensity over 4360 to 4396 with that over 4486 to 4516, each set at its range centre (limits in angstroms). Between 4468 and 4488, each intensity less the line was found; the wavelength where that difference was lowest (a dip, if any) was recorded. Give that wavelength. 4469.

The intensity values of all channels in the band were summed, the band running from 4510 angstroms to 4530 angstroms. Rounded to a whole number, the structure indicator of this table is 155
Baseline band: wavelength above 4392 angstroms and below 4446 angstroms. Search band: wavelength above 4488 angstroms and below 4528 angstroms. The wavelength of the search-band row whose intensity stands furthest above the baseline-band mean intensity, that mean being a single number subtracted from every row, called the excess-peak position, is 4505 angstroms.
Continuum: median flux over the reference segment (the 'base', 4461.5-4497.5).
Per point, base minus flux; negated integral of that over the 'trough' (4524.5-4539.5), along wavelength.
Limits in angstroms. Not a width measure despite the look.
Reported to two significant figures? -14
